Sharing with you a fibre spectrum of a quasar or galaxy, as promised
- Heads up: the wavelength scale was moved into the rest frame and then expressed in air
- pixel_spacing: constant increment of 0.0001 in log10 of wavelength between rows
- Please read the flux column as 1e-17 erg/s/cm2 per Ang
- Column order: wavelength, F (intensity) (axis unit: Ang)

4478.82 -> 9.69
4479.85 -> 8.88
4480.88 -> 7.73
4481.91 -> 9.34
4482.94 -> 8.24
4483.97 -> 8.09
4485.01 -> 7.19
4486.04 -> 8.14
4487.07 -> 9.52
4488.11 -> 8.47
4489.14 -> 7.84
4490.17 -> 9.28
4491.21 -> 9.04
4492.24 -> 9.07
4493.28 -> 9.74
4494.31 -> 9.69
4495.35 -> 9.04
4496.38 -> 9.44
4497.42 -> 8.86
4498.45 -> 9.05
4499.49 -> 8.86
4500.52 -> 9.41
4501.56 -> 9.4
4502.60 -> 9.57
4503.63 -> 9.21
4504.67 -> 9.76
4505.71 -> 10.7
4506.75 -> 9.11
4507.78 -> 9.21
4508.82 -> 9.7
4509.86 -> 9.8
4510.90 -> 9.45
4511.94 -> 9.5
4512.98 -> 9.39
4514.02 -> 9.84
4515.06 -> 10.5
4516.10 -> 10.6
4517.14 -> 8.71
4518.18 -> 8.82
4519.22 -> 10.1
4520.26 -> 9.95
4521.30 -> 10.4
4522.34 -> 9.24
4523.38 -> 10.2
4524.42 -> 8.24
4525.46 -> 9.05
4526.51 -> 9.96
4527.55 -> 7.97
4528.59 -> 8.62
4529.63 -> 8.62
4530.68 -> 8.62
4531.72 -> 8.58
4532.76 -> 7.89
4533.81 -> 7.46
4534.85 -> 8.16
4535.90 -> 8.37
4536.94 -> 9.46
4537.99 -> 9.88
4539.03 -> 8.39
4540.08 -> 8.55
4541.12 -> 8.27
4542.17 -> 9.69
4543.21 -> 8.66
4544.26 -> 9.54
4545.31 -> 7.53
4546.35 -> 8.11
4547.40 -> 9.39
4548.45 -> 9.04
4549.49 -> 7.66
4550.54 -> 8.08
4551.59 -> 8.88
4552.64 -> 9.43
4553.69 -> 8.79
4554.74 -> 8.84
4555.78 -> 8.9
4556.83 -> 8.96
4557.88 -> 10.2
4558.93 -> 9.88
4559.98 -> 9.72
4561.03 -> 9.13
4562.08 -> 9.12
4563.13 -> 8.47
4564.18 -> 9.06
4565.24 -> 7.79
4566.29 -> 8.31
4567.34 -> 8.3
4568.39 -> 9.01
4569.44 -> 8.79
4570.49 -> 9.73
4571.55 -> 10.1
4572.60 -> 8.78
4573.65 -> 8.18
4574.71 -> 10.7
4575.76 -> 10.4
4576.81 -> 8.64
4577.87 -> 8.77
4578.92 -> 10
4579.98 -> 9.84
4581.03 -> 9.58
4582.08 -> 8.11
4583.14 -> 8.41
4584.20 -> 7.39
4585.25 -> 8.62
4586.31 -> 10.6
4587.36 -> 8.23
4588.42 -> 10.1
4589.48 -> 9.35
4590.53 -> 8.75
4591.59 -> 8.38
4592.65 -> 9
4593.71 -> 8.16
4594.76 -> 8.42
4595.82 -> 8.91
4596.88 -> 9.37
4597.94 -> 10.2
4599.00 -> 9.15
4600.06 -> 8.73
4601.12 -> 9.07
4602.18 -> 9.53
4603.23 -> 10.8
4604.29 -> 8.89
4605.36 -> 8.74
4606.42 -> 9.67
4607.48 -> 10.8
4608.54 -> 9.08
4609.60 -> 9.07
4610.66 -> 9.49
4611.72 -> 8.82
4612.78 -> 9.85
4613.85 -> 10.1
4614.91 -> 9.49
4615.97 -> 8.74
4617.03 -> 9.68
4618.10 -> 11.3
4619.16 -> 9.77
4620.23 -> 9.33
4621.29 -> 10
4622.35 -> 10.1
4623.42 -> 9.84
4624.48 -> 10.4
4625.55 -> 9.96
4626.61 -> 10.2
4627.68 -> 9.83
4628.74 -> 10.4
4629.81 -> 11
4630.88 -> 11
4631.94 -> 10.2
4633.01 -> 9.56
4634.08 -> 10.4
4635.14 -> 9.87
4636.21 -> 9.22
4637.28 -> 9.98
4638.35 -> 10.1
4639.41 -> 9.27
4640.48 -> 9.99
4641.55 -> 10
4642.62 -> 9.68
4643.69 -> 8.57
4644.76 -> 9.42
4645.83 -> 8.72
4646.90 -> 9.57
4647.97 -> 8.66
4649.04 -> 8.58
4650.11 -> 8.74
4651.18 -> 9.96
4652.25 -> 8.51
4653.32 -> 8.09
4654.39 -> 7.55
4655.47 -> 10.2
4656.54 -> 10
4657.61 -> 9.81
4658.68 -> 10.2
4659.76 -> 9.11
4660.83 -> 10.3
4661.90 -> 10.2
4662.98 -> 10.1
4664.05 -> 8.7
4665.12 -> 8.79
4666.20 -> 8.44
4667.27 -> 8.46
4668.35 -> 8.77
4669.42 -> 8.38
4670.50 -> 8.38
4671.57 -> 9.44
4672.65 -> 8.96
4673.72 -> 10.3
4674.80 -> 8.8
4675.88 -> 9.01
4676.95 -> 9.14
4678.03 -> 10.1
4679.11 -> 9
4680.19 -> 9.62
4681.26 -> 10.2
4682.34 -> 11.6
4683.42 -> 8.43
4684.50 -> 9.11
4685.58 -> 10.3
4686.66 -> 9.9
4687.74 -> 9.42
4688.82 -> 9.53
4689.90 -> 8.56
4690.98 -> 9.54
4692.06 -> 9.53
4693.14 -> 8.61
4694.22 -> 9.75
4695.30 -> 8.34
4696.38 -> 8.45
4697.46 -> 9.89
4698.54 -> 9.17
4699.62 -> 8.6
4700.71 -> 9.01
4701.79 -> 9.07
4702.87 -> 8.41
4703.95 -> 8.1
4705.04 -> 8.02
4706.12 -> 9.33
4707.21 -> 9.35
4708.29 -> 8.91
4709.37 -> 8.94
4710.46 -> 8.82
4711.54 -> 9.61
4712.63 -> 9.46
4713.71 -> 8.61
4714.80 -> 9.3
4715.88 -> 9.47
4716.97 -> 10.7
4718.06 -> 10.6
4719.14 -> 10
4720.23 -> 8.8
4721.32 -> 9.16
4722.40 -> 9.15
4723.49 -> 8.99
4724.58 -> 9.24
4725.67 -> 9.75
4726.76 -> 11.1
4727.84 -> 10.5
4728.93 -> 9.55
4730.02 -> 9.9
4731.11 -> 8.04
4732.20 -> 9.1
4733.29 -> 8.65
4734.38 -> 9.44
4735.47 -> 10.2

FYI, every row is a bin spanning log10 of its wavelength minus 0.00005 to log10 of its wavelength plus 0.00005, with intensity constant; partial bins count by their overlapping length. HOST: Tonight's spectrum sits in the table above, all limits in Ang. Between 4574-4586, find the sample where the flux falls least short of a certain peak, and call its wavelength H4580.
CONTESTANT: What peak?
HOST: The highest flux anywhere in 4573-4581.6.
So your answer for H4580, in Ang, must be 4574.71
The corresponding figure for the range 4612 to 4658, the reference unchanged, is 4618.10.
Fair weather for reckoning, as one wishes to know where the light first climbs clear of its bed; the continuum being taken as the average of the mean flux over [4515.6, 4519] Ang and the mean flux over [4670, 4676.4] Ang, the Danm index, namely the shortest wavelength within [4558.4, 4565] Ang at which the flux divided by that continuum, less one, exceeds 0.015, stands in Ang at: 4558.93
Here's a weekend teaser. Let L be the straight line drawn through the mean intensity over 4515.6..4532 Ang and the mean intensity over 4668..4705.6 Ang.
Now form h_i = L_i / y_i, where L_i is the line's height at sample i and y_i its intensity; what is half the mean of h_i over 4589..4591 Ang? 0.51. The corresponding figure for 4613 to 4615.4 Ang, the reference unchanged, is 0.47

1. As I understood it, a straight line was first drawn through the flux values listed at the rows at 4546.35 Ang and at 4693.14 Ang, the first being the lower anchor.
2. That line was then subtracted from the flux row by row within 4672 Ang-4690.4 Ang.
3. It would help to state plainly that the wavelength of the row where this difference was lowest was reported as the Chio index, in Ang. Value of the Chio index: 4683.42 Ang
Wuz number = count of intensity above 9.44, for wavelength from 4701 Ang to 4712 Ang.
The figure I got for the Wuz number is 1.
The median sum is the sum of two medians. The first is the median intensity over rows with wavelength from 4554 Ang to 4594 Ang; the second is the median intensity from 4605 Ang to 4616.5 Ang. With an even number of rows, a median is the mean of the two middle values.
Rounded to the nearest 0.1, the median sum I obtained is 18.4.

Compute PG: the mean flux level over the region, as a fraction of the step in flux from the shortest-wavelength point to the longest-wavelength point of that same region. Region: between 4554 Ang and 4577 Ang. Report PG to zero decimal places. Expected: -46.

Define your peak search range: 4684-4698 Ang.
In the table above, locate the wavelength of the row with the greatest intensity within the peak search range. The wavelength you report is 4685.58 Ang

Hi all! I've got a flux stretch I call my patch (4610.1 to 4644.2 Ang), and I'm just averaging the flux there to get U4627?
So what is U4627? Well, 9.9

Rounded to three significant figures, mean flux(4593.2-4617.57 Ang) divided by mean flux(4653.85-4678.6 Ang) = 1.01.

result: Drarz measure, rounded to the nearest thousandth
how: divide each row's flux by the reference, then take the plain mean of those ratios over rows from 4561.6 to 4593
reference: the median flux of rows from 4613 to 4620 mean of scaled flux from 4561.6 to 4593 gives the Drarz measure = 0.927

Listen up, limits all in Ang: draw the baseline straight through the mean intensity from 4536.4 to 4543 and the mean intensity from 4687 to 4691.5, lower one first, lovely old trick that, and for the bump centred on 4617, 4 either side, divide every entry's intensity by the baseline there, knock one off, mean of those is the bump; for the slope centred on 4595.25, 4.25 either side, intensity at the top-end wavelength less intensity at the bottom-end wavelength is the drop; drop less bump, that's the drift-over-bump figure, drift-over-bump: 0.70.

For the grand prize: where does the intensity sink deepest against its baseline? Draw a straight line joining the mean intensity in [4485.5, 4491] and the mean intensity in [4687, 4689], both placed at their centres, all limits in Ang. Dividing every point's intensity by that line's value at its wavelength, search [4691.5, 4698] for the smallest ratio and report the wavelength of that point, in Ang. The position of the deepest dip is 4695.30 Ang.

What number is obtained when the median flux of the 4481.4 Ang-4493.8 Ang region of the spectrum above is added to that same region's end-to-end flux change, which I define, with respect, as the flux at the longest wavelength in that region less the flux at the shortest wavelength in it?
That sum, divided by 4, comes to 2.3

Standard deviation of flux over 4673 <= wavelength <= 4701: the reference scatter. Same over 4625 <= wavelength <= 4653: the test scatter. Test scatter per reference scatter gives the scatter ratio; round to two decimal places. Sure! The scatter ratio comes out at 0.95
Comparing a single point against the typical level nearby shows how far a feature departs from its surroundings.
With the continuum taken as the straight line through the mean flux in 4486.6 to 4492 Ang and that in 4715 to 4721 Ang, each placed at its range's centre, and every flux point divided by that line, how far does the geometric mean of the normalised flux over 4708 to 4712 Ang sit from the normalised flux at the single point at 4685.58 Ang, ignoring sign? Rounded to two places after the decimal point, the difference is 0.14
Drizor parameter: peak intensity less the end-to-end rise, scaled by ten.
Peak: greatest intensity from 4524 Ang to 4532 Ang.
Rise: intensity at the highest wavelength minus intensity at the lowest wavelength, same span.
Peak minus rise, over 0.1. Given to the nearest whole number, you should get 96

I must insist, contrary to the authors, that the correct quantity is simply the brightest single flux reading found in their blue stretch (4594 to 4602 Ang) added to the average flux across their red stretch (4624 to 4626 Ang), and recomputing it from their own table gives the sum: 20.4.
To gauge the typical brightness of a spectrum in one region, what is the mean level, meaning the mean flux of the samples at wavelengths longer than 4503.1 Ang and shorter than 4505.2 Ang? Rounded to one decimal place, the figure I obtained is 9.5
